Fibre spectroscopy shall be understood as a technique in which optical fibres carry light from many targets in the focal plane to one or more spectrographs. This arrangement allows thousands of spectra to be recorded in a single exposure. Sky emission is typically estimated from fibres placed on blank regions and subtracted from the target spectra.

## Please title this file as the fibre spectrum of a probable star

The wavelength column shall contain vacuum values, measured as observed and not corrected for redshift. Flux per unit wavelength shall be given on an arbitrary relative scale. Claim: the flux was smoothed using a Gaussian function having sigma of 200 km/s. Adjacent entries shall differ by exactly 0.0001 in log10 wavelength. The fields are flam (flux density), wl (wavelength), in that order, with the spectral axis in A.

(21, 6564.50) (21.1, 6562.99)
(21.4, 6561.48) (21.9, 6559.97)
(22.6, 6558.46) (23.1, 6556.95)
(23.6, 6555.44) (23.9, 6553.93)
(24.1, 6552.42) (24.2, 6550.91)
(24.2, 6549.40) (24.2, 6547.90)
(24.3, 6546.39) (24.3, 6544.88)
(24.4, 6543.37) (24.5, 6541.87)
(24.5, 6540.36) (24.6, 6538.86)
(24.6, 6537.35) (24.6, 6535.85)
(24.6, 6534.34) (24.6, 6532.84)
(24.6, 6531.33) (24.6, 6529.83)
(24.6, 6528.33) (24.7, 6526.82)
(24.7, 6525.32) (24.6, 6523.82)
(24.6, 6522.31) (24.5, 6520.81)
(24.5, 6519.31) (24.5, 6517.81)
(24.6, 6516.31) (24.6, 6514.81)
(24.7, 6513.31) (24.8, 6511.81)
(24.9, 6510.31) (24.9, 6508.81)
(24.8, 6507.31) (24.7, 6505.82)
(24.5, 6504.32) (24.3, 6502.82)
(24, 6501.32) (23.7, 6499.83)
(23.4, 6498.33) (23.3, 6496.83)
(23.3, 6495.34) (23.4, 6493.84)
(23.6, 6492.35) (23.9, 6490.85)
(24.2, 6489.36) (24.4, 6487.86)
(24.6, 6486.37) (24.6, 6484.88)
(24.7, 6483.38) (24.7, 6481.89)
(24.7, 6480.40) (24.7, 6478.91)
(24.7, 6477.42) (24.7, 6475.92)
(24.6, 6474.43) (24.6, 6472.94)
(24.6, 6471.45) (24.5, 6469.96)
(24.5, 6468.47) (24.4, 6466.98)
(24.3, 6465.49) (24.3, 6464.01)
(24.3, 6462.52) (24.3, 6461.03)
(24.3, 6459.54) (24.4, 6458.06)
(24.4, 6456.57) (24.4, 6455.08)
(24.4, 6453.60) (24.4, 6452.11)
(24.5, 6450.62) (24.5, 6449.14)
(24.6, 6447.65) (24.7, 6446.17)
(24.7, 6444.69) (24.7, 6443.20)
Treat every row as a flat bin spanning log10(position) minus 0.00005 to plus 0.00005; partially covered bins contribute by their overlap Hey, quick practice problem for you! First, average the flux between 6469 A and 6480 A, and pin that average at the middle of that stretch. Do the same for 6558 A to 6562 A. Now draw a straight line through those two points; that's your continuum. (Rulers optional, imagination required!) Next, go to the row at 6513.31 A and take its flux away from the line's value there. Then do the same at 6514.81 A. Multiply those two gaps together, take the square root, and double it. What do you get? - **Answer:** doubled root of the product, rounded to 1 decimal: 2.5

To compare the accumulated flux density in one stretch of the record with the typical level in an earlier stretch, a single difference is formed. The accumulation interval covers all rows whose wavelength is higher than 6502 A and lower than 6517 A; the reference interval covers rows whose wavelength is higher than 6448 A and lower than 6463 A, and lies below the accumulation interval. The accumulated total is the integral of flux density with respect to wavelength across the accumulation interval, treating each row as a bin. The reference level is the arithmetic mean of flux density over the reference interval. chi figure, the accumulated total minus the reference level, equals 346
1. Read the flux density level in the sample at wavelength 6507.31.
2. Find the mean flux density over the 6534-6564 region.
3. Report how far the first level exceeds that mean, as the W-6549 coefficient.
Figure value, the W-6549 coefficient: 1.1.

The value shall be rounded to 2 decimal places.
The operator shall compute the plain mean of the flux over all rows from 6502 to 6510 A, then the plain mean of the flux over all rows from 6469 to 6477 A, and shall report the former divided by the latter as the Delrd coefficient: 1.00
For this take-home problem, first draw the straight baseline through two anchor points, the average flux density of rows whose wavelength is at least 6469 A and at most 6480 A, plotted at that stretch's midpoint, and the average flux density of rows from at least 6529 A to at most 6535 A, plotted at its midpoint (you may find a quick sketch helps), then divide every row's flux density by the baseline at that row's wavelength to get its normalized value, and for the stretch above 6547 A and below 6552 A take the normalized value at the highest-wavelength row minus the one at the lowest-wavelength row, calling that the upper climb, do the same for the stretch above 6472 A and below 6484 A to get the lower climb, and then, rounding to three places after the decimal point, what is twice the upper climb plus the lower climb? 0.004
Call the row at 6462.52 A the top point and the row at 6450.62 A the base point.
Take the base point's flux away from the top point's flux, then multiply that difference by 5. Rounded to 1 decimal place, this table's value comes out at -1.0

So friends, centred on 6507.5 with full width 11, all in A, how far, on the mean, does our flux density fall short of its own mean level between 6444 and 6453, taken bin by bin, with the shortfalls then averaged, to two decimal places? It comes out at -0.13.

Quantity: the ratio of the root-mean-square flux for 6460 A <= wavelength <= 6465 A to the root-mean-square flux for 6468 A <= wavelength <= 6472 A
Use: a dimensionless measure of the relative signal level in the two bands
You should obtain 0.990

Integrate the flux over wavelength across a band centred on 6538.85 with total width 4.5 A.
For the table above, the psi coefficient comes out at 111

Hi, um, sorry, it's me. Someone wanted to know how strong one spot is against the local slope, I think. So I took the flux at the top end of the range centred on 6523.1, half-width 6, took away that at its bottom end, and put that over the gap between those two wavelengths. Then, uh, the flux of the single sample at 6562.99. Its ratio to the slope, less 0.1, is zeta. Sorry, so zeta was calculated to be 2220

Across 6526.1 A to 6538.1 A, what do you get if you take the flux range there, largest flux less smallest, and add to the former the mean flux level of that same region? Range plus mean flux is 24.7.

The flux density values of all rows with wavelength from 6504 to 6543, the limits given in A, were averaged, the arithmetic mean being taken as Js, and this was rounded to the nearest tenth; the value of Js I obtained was 24.6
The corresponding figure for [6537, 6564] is 23.6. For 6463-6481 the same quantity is 24.5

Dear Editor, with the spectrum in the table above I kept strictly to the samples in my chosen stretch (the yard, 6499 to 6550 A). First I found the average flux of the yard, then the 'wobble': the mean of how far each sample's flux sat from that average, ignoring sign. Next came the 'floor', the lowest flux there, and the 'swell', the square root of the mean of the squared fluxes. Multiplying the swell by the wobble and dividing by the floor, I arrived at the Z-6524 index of 0.18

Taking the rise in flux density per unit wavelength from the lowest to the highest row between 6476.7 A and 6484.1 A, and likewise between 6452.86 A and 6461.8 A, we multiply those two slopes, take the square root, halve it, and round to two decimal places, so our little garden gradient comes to 0.00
